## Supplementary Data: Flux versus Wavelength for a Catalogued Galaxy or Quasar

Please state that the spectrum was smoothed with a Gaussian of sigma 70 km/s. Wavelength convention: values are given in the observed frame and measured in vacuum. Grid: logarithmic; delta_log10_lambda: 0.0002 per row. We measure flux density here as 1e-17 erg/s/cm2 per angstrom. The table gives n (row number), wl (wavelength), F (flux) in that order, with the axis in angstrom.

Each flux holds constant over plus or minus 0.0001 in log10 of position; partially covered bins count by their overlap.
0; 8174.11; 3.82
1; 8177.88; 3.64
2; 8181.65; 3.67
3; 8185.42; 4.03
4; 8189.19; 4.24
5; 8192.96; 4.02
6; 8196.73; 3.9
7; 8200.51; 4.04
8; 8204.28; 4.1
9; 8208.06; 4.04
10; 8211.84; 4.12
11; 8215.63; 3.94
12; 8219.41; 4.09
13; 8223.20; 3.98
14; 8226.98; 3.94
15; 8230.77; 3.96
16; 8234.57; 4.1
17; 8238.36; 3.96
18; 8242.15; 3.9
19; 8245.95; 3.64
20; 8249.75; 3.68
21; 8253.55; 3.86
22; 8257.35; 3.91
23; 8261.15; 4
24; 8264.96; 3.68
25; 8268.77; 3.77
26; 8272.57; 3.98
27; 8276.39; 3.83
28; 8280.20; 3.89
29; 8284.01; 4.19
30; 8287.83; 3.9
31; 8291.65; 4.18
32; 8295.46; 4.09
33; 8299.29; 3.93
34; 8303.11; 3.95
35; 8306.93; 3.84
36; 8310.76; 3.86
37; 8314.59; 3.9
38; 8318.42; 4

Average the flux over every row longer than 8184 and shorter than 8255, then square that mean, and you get 15.8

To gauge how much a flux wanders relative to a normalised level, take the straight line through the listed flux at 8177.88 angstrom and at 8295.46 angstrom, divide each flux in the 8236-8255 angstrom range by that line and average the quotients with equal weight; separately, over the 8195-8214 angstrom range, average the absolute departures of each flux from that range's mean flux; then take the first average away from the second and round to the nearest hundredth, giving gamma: -0.92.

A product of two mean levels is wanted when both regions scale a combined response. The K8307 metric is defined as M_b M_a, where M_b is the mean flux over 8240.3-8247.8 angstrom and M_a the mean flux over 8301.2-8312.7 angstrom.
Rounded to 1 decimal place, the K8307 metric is 14.6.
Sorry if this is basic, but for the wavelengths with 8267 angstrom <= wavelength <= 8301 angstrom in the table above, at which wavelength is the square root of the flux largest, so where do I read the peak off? 8284.01 angstrom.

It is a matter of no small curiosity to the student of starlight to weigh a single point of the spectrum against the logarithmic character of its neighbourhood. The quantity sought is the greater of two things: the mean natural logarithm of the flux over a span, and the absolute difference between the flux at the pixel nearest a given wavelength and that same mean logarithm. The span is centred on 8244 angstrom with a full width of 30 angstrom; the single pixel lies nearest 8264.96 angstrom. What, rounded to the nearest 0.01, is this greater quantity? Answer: 2.33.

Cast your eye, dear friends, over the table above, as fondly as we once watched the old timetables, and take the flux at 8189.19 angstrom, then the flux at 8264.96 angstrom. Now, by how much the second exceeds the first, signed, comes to -0.56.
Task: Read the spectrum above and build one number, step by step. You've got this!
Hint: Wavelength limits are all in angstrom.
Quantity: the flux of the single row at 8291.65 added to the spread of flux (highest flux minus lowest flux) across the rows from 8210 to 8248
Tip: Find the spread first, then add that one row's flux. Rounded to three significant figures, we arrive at 4.66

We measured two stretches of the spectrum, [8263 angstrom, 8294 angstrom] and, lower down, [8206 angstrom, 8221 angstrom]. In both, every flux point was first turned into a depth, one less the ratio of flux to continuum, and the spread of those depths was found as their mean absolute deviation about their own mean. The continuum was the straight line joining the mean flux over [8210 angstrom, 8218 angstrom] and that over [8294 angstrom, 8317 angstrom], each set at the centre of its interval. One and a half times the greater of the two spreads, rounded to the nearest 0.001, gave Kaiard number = 0.055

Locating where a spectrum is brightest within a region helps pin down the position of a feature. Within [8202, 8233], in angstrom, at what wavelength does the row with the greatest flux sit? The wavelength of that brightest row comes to 8211.84 angstrom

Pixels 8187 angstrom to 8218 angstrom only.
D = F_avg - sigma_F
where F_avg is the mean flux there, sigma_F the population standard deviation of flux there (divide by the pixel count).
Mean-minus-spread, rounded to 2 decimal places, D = 3.95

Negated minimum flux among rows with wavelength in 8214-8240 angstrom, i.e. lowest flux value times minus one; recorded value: -3.94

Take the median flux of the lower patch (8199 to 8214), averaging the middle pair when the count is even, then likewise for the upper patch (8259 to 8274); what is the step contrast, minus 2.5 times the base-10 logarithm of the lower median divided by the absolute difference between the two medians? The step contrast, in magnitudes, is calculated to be -3.3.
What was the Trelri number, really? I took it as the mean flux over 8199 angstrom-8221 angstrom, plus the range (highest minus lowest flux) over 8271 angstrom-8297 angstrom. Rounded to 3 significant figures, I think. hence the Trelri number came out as 4.42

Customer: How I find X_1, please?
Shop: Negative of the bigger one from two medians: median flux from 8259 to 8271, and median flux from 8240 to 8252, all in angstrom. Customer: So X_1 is -3.77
